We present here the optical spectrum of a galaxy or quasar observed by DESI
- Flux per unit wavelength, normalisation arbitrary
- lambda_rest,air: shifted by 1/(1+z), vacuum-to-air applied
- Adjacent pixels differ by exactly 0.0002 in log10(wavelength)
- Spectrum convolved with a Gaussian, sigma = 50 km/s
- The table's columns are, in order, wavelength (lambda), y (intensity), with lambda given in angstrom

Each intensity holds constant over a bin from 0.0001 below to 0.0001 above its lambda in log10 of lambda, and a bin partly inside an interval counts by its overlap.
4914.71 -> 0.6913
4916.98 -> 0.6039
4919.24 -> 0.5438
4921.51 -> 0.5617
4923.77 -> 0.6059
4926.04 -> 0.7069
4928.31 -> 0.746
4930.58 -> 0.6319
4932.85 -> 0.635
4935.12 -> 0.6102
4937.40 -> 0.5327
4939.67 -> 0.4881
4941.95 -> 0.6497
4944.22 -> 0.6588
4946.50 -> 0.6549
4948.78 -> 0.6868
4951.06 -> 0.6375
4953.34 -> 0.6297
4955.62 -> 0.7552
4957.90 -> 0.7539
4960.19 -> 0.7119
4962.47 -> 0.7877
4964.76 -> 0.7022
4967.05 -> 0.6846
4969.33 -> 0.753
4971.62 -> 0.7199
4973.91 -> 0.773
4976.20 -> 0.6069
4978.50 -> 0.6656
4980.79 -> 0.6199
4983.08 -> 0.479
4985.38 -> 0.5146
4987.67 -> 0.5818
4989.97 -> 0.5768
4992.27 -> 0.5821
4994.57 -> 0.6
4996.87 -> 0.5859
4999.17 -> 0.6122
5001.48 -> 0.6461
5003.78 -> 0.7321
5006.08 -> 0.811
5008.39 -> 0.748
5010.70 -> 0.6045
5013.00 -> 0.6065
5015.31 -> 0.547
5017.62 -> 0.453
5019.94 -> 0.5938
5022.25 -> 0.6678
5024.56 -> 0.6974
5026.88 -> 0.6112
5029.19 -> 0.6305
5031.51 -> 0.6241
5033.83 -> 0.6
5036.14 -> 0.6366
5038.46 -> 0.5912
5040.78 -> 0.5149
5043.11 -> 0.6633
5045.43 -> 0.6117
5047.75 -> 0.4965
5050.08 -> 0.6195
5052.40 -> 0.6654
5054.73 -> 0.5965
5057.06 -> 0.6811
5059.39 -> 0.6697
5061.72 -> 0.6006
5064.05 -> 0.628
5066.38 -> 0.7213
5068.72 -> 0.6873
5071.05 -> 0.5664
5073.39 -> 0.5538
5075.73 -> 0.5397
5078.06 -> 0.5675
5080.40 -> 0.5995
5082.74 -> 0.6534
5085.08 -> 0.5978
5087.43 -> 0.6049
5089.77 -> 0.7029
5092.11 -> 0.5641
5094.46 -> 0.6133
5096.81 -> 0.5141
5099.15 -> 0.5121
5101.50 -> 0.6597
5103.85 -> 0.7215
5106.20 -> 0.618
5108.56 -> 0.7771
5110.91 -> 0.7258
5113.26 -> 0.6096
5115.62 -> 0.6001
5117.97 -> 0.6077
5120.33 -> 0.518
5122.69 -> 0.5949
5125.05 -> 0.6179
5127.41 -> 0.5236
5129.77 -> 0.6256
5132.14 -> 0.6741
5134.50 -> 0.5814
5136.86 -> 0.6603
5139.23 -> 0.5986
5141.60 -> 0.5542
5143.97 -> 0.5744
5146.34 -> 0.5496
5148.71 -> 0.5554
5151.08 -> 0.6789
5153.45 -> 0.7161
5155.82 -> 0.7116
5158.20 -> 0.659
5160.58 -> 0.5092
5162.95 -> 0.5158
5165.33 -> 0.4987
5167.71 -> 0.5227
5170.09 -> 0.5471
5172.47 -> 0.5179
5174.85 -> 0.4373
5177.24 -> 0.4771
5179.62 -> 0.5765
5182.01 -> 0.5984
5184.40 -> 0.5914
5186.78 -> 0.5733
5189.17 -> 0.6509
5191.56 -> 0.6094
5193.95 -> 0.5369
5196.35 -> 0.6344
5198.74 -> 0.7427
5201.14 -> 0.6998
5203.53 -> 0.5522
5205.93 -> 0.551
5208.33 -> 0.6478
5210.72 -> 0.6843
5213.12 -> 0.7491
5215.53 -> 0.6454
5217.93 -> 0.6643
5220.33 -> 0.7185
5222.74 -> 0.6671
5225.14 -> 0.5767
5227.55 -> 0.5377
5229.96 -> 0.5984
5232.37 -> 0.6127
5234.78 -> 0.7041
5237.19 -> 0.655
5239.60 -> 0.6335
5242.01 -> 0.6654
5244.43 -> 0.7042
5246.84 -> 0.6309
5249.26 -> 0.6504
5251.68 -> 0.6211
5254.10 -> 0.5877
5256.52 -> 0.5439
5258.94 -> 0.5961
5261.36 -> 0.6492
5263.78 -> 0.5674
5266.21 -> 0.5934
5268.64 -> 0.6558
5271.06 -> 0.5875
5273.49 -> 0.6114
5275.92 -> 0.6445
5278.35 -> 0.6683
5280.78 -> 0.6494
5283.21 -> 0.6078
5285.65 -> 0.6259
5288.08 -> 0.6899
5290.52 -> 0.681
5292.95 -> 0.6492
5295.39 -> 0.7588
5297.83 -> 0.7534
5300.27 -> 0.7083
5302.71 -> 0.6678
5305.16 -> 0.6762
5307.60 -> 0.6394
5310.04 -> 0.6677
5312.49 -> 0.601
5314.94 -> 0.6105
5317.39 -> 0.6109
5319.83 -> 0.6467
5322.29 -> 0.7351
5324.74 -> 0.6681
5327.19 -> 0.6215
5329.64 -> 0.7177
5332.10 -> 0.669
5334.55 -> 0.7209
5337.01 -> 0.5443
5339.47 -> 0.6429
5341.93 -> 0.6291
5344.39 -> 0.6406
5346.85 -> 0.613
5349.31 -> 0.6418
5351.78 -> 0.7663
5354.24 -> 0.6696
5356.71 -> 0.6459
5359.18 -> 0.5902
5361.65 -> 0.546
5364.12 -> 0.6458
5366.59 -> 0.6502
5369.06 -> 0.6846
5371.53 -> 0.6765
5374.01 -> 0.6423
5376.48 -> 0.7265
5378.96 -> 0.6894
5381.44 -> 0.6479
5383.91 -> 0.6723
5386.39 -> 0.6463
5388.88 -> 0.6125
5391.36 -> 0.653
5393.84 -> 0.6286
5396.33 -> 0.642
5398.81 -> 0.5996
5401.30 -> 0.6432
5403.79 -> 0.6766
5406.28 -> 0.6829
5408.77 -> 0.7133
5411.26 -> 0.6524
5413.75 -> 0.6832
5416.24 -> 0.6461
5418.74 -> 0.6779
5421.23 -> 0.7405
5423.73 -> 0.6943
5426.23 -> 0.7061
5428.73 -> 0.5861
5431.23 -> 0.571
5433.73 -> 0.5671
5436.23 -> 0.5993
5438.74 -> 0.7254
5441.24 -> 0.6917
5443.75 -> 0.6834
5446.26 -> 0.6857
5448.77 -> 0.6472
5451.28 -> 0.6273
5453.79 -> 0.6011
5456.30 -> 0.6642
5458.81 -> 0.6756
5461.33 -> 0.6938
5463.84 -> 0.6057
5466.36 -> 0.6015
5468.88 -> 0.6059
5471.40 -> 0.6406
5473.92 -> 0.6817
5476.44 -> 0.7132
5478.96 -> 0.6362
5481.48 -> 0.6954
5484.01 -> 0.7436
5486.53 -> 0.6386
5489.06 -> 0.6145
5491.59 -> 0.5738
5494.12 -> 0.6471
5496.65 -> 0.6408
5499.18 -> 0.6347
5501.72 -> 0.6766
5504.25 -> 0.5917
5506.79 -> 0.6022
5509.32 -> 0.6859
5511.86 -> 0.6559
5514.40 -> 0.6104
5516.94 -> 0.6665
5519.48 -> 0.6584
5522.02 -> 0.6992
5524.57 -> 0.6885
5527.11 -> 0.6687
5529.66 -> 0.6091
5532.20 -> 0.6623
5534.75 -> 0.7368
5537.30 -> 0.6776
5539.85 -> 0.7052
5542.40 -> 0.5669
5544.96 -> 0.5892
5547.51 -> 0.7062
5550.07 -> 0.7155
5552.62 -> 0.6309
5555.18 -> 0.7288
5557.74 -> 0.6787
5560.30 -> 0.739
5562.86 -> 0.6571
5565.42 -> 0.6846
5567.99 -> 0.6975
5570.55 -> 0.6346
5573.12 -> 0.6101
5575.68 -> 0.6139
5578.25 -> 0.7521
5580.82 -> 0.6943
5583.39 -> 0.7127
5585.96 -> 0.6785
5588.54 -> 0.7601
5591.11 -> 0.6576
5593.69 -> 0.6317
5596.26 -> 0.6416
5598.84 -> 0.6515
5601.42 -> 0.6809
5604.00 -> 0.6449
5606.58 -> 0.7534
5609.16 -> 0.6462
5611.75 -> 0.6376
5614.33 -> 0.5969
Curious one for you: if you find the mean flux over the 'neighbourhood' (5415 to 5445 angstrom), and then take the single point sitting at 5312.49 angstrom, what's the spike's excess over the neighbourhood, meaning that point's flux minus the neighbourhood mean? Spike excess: -0.06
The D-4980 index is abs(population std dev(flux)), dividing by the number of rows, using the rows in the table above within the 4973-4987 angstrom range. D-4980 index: 0.097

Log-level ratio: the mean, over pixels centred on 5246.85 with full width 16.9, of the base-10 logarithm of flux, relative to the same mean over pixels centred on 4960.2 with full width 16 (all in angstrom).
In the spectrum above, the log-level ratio 1.33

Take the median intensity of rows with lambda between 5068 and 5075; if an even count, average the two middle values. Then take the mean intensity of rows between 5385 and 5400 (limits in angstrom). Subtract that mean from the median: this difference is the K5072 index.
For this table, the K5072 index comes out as -0.06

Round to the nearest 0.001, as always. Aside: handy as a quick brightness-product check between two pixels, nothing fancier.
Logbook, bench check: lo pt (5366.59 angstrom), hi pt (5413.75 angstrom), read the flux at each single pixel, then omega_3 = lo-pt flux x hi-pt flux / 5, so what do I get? 0.089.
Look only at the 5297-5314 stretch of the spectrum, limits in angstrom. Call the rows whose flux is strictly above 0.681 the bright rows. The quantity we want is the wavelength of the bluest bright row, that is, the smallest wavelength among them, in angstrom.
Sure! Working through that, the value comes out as 5297.83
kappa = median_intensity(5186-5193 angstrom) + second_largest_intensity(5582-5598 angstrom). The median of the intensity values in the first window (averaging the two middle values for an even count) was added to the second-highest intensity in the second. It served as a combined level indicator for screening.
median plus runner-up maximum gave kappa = 1.32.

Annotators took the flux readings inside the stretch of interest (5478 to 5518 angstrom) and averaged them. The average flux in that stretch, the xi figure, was 0.645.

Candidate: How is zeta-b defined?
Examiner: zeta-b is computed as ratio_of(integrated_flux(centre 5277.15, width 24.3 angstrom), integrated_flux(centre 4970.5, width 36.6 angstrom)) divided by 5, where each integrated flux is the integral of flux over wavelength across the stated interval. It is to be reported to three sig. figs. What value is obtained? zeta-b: 0.125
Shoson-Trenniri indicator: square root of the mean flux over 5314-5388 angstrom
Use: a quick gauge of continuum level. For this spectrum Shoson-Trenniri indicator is 0.809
